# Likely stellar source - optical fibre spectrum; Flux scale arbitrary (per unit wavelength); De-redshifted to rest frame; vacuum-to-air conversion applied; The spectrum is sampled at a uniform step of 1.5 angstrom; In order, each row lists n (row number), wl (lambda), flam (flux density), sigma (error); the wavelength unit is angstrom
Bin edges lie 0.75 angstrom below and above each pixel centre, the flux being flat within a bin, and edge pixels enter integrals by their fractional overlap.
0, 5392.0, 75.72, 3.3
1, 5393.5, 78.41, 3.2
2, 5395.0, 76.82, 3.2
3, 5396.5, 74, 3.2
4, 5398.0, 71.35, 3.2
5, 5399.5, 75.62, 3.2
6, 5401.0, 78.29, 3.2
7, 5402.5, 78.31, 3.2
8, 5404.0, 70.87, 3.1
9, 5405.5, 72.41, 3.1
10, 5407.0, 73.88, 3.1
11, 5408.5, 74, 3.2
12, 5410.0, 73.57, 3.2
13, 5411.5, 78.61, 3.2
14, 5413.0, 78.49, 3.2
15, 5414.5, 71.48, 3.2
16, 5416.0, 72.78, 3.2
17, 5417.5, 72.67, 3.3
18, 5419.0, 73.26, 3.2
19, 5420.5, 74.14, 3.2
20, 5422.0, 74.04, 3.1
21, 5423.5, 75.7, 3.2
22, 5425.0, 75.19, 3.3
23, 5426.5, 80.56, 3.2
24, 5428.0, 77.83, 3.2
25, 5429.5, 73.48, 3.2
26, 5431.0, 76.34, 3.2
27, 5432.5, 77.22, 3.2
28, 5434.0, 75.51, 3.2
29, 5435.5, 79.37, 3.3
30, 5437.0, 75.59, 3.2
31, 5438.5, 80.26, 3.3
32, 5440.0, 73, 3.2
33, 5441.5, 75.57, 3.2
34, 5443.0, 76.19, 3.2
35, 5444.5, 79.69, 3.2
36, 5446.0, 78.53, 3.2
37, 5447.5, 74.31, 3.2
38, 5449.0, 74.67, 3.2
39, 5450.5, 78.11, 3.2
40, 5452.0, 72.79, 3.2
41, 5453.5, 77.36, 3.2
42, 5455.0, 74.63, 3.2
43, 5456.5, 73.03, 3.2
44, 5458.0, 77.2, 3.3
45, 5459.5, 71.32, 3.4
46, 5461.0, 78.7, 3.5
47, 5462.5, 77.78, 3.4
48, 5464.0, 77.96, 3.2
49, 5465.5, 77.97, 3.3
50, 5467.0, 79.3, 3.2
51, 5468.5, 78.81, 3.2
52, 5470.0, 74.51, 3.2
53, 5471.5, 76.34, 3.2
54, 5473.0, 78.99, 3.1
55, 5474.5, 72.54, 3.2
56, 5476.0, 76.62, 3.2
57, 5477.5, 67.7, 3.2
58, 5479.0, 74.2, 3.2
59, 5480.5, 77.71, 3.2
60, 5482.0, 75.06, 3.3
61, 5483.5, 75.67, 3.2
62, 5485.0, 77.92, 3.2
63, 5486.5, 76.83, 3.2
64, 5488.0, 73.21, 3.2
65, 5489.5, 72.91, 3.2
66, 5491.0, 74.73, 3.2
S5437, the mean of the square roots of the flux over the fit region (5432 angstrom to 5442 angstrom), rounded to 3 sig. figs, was 8.75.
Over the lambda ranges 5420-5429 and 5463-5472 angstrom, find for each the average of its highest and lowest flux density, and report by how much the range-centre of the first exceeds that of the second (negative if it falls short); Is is 0.4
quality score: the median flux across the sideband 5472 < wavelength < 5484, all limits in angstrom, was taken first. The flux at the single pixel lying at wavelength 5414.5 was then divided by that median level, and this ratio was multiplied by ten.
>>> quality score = 9.5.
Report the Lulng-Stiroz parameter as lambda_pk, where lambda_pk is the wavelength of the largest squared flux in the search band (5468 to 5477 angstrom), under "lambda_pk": 5473.0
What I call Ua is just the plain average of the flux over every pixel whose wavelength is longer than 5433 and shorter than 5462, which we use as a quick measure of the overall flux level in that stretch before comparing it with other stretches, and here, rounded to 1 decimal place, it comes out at 76.1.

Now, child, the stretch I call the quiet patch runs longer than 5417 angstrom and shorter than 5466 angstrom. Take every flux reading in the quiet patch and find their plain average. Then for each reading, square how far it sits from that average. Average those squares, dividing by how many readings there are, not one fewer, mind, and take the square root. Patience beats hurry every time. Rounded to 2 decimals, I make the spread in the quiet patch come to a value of 2.41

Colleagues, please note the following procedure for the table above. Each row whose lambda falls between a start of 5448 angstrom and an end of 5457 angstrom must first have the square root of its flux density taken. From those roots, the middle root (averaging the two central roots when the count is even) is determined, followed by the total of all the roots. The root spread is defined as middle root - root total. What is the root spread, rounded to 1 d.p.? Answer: -43.4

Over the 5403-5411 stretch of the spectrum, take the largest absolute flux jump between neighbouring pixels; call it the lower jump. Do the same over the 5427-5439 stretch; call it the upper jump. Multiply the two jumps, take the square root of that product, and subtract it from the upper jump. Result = 2.0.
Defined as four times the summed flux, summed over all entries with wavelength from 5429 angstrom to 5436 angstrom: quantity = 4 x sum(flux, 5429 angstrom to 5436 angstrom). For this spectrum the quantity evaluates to 1528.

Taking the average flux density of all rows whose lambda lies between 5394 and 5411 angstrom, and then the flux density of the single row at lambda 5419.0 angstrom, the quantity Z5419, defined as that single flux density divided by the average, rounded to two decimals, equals 0.98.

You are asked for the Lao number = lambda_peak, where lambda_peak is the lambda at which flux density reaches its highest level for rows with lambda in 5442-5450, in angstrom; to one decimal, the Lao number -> 5444.5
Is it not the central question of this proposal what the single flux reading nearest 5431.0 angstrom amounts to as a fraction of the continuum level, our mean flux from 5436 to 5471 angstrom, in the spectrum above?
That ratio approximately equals 1.00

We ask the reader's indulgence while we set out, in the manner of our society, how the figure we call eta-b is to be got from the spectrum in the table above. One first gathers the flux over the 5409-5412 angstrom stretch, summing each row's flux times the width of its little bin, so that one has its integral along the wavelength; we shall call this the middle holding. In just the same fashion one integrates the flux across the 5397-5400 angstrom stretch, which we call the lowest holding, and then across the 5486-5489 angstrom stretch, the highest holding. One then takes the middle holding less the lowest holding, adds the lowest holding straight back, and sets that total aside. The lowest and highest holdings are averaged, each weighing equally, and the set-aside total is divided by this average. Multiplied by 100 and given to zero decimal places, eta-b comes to 102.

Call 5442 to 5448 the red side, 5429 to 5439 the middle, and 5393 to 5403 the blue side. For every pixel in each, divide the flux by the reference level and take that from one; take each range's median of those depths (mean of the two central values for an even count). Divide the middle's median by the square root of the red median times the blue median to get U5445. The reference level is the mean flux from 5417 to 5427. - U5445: -0.6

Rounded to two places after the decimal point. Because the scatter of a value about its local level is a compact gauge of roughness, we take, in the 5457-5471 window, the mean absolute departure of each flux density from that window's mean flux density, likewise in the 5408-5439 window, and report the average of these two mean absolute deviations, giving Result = 2.01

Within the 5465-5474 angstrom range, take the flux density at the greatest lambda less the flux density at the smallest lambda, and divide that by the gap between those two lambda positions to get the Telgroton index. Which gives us 0.14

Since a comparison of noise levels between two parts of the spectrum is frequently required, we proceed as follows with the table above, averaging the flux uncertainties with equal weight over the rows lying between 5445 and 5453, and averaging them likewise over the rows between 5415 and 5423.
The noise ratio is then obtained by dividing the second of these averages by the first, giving 1.00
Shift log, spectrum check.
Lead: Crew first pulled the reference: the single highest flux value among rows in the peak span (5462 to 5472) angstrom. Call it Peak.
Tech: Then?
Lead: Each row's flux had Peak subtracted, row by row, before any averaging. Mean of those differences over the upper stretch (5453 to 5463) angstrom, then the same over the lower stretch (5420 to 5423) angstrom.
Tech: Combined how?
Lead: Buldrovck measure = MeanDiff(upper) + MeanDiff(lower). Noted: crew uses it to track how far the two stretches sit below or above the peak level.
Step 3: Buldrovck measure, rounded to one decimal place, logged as -8.8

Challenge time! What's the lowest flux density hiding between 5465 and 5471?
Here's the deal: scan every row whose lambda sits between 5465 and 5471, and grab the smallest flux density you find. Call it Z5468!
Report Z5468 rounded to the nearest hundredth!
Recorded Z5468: 74.51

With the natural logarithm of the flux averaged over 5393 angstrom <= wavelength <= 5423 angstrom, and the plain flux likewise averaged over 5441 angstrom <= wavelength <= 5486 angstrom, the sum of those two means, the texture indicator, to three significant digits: 80.4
